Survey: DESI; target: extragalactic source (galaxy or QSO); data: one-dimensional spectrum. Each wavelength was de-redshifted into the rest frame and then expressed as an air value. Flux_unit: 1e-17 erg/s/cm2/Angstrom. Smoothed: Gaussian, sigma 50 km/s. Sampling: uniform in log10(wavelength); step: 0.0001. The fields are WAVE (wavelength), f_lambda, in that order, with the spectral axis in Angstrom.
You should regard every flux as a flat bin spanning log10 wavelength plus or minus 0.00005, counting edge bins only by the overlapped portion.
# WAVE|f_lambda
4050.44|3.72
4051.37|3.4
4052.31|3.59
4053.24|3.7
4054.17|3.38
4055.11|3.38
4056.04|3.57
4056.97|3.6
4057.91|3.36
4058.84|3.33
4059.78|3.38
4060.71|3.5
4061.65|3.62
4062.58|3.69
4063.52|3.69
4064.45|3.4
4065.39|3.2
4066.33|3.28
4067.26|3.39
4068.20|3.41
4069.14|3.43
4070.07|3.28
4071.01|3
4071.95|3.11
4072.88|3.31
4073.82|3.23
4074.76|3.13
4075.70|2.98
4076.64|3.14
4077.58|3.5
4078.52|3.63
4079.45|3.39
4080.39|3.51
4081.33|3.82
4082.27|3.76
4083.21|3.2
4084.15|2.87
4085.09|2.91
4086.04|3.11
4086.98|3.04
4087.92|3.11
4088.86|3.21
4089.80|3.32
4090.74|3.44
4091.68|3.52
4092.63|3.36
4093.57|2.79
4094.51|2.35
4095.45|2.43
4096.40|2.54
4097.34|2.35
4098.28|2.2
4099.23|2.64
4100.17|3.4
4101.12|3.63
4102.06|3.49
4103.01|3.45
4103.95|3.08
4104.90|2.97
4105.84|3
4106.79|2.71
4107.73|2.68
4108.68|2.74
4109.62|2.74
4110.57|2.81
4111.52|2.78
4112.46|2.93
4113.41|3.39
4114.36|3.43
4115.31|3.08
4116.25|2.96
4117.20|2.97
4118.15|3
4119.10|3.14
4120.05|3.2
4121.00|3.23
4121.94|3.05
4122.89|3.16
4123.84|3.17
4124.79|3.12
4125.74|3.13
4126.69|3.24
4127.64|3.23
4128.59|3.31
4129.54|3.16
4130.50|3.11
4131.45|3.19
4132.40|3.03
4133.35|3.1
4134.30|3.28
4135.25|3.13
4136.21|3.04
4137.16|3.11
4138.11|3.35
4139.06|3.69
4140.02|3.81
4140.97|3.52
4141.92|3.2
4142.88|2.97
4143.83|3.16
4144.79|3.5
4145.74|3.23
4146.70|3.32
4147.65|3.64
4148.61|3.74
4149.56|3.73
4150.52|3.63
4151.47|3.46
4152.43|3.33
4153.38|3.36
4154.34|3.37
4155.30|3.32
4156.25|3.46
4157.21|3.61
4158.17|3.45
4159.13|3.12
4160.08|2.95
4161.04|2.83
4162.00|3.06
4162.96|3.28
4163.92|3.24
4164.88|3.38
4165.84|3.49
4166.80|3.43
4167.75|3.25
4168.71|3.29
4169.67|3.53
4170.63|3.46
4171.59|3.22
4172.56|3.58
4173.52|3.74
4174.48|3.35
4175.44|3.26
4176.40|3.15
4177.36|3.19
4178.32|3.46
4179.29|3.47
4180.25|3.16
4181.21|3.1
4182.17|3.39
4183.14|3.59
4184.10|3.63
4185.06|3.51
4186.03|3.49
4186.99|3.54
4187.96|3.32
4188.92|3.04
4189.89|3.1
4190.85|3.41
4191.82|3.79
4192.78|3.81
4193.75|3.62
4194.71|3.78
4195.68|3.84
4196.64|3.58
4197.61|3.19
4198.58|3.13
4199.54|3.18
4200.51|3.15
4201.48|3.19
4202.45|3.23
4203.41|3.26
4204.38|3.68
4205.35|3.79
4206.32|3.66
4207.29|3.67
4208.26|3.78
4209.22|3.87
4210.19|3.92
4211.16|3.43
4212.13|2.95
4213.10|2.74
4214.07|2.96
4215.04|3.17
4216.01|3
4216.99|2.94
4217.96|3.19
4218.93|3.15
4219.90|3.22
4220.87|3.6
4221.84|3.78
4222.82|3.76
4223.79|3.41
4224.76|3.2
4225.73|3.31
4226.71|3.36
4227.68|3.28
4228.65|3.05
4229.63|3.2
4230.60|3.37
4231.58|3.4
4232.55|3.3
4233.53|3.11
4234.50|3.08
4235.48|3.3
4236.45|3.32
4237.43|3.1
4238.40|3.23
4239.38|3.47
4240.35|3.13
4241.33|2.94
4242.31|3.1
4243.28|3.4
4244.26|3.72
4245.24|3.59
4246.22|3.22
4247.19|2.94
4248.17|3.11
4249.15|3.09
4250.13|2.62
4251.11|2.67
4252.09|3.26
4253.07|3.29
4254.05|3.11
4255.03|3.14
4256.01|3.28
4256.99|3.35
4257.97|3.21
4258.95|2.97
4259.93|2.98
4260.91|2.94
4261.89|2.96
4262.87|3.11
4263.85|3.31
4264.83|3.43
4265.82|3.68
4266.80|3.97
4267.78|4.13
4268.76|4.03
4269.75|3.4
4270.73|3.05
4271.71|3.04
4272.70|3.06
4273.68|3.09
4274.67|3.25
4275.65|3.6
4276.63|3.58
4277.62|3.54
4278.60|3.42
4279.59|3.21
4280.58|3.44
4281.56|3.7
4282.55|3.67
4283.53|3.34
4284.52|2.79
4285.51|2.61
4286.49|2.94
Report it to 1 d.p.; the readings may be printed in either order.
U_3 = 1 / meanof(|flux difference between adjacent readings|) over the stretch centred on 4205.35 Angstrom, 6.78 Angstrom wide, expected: 7.4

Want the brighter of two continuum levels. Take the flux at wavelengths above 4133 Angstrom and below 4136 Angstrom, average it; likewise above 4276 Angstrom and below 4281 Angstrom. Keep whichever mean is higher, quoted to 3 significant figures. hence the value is 3.44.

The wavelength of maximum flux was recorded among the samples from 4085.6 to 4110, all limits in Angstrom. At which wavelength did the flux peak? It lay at 4101.12 Angstrom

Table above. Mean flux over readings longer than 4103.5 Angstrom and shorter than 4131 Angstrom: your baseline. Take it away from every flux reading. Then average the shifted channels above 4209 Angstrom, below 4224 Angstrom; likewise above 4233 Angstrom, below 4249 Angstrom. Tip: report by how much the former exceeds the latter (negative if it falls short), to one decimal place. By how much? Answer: 0.1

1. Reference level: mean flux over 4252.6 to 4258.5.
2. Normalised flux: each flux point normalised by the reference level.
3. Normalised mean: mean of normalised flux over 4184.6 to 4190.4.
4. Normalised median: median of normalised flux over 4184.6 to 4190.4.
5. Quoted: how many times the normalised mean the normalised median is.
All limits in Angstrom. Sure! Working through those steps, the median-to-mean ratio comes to 1.02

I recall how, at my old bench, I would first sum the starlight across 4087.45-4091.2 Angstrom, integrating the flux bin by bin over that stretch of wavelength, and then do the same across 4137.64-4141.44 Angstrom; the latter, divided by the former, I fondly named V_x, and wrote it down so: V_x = 1.11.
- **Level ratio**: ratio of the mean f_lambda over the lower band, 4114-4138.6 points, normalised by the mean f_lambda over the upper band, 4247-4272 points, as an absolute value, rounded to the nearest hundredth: 0.97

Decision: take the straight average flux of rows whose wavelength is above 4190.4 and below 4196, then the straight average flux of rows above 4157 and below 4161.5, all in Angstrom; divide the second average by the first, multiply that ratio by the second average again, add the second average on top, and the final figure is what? 5.9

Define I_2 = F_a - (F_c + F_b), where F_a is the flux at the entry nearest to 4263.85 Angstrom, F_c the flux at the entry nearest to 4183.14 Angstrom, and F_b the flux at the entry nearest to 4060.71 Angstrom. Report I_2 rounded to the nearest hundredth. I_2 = -3.78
